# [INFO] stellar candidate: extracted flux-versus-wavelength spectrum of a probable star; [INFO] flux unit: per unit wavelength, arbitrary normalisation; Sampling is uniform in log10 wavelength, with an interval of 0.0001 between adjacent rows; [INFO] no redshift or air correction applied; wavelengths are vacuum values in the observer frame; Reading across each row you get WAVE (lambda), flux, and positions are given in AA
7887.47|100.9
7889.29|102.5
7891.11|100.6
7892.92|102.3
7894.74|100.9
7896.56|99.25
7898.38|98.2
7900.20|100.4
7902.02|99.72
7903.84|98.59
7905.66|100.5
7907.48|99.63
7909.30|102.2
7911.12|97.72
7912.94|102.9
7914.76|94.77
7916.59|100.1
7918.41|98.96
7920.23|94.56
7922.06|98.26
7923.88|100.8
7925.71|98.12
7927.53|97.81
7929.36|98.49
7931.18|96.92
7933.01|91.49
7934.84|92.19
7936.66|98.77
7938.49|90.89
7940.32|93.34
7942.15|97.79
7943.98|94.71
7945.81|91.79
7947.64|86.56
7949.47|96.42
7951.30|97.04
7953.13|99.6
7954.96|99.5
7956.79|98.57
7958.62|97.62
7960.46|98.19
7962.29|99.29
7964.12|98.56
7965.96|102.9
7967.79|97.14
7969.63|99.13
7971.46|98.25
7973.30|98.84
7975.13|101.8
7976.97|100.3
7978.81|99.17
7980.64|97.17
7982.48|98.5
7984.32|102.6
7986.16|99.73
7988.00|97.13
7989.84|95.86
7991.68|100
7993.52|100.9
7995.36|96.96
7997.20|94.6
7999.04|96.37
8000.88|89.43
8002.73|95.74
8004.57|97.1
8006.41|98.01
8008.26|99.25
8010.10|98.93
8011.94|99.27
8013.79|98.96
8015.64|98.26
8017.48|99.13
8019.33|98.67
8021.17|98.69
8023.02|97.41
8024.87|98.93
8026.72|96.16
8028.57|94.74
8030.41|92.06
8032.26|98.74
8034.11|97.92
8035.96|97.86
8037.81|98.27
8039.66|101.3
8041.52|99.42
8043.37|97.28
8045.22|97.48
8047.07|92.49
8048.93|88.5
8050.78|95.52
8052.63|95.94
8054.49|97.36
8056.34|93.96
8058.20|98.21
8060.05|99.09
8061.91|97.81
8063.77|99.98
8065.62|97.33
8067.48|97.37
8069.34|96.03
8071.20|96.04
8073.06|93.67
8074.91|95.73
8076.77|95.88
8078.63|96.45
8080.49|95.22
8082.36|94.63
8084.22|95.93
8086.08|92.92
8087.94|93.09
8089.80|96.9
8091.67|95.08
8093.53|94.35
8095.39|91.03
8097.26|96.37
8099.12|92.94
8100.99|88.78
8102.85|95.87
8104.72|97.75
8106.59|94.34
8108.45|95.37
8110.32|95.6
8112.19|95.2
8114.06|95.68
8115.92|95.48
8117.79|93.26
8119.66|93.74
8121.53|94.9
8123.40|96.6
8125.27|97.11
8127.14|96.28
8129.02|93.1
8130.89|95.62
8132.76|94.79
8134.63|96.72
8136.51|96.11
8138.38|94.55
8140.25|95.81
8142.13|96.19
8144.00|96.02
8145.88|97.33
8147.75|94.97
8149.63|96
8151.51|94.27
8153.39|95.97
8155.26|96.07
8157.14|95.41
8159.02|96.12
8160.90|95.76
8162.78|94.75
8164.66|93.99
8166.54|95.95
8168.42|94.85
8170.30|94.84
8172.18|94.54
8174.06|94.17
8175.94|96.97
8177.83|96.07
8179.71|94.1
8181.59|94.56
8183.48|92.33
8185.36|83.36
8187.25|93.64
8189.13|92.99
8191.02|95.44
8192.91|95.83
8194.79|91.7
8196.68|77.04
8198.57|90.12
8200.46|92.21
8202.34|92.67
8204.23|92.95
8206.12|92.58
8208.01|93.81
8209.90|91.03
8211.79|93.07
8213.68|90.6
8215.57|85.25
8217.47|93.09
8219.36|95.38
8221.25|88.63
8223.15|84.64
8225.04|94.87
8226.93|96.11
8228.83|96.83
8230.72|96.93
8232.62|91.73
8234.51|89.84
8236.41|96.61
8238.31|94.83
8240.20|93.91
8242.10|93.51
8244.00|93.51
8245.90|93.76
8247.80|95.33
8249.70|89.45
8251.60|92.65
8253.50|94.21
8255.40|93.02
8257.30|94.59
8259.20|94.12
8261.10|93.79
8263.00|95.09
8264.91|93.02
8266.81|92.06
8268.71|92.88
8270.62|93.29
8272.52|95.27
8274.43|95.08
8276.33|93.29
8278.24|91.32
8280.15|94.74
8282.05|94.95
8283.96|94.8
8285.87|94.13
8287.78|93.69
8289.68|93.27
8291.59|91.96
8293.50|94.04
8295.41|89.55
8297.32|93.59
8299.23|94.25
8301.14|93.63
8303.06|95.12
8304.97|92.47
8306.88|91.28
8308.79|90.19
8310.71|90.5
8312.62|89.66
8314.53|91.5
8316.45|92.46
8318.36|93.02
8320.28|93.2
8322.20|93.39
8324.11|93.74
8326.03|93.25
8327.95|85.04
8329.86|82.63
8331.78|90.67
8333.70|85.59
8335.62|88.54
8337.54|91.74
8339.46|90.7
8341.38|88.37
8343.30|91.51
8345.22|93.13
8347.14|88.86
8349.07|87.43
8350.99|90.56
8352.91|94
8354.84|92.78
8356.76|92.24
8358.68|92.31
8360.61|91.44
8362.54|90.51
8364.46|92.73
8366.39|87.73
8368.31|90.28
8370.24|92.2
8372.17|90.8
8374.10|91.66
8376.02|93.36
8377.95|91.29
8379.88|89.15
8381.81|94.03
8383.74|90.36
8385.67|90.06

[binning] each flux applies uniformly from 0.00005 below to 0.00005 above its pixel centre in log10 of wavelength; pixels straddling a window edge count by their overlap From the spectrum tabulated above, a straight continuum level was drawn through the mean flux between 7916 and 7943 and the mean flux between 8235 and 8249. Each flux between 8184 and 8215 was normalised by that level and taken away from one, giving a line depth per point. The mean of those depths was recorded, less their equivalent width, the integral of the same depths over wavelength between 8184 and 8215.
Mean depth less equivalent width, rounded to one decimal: -1.1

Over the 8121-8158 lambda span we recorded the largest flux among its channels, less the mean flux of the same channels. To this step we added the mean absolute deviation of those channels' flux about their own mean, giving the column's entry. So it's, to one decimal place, 2.4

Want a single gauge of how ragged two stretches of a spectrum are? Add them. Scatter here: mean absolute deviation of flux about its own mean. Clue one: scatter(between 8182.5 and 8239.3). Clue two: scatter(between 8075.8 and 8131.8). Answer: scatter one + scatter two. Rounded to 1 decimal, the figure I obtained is 4.5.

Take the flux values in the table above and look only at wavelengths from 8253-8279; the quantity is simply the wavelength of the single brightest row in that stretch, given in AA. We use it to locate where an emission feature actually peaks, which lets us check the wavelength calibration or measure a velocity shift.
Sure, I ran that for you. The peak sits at 8272.52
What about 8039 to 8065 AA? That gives 8039.66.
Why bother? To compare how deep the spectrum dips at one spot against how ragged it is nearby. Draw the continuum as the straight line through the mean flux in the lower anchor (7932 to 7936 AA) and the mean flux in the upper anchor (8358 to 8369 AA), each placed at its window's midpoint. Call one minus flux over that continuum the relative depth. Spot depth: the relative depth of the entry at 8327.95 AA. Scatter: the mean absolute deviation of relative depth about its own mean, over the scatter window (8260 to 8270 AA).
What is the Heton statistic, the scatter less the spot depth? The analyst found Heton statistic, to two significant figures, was -0.055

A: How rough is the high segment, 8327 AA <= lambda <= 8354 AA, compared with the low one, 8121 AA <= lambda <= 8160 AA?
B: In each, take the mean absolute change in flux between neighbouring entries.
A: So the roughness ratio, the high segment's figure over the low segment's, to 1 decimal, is 2.6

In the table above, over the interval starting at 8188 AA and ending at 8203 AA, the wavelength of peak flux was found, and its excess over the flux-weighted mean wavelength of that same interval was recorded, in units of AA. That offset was -2.8 AA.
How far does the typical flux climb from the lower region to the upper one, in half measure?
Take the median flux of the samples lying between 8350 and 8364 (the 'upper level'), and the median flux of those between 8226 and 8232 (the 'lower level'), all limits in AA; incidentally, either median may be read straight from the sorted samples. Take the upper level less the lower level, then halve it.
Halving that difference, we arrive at -2.3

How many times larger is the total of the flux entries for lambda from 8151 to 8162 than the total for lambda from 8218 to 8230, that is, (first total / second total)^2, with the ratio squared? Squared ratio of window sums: 1.06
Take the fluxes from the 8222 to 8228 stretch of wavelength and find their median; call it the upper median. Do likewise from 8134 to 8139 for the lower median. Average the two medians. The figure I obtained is 95.5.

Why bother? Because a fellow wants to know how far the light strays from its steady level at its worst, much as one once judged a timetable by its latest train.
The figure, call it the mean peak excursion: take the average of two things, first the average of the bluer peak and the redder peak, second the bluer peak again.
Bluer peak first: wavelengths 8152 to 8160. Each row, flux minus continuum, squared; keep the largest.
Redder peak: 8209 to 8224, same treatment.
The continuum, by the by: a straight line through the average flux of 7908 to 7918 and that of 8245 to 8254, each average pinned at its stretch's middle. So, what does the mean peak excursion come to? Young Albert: 21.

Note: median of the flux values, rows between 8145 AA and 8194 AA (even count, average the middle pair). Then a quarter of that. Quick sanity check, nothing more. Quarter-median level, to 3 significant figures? 23.7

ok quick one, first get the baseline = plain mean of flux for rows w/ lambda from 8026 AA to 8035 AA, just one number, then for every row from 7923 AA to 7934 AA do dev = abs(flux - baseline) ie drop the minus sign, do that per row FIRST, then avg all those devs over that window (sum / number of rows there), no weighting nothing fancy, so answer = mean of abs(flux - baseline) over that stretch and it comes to 2.8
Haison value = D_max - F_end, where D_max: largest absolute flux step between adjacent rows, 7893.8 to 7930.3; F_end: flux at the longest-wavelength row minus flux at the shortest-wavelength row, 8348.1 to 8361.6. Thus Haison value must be 4.1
